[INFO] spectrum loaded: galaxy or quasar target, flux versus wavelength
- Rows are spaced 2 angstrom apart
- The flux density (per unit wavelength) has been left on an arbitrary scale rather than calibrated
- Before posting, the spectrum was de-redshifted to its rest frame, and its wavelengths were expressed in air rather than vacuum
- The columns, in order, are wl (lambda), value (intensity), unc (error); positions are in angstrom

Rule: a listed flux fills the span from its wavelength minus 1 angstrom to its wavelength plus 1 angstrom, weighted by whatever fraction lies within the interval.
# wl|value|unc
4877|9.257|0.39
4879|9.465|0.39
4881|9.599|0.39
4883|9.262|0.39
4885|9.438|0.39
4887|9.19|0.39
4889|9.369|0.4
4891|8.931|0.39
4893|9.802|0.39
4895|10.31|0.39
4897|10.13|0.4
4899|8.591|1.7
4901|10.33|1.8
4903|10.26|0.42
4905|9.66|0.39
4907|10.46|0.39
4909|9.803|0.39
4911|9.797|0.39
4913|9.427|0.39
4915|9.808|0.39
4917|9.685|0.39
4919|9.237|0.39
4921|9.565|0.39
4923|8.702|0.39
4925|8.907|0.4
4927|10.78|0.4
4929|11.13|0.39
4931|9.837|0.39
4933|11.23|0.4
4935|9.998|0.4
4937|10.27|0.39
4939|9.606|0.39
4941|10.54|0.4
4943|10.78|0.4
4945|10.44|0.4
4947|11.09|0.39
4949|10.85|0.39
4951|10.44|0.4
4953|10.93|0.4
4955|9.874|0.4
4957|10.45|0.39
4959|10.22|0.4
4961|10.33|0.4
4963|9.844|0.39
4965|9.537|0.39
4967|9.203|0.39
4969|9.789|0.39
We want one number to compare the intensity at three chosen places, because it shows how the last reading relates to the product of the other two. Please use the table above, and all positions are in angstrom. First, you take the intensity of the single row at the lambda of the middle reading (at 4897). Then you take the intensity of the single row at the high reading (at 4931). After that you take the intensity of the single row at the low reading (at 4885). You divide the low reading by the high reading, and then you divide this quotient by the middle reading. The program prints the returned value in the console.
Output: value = 0.095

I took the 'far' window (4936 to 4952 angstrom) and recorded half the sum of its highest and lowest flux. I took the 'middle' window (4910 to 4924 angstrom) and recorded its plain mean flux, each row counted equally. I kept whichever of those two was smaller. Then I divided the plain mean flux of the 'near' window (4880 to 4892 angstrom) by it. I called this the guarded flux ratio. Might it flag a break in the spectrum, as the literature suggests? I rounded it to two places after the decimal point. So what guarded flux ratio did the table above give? 0.98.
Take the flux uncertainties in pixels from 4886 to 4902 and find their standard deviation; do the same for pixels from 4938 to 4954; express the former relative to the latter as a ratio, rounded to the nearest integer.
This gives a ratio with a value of 121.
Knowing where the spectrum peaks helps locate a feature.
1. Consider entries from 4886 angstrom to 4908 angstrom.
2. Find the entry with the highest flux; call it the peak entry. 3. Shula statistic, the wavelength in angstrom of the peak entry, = 4907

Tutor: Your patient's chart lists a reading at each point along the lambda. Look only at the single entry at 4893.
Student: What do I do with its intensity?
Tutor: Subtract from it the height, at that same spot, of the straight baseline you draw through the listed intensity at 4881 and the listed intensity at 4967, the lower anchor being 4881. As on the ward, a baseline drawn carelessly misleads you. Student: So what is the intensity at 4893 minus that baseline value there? 0.3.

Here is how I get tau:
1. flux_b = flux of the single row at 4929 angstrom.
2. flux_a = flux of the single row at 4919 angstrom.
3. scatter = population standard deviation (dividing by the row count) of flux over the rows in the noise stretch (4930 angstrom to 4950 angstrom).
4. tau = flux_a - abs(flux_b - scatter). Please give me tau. -1.4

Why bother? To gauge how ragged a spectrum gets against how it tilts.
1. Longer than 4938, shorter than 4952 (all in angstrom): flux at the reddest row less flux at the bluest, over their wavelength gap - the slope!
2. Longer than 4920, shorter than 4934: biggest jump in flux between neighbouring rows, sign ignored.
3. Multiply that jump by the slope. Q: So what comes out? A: 0.13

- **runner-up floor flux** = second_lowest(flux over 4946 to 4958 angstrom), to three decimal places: 10.440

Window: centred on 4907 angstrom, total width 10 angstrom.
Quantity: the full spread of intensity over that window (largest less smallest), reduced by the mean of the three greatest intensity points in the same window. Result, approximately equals -9.4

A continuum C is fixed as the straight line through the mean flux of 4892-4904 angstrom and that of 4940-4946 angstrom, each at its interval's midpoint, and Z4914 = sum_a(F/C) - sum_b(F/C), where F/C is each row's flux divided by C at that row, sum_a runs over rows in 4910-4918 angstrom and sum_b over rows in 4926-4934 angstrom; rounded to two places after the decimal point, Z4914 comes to -0.32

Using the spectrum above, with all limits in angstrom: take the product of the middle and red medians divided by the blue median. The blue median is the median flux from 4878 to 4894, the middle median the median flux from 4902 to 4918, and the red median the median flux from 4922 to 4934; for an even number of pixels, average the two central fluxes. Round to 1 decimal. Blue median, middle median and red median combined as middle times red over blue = 10.7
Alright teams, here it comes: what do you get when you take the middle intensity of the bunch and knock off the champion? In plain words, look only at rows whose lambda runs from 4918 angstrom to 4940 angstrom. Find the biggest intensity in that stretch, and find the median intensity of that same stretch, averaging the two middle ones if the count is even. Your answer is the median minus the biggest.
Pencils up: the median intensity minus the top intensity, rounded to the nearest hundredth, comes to -1.39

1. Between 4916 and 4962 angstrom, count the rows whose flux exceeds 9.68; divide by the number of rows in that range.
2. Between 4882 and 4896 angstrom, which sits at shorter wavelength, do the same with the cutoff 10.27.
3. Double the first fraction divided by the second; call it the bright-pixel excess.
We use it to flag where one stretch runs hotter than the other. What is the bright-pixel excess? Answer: 11.0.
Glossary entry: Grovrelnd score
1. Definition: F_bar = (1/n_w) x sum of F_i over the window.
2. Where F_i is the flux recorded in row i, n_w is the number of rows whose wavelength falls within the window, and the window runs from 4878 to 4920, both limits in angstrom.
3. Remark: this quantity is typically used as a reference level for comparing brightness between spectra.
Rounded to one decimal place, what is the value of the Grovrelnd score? 9.6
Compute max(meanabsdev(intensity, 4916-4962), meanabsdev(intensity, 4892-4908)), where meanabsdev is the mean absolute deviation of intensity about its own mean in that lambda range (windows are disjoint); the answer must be 0.57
